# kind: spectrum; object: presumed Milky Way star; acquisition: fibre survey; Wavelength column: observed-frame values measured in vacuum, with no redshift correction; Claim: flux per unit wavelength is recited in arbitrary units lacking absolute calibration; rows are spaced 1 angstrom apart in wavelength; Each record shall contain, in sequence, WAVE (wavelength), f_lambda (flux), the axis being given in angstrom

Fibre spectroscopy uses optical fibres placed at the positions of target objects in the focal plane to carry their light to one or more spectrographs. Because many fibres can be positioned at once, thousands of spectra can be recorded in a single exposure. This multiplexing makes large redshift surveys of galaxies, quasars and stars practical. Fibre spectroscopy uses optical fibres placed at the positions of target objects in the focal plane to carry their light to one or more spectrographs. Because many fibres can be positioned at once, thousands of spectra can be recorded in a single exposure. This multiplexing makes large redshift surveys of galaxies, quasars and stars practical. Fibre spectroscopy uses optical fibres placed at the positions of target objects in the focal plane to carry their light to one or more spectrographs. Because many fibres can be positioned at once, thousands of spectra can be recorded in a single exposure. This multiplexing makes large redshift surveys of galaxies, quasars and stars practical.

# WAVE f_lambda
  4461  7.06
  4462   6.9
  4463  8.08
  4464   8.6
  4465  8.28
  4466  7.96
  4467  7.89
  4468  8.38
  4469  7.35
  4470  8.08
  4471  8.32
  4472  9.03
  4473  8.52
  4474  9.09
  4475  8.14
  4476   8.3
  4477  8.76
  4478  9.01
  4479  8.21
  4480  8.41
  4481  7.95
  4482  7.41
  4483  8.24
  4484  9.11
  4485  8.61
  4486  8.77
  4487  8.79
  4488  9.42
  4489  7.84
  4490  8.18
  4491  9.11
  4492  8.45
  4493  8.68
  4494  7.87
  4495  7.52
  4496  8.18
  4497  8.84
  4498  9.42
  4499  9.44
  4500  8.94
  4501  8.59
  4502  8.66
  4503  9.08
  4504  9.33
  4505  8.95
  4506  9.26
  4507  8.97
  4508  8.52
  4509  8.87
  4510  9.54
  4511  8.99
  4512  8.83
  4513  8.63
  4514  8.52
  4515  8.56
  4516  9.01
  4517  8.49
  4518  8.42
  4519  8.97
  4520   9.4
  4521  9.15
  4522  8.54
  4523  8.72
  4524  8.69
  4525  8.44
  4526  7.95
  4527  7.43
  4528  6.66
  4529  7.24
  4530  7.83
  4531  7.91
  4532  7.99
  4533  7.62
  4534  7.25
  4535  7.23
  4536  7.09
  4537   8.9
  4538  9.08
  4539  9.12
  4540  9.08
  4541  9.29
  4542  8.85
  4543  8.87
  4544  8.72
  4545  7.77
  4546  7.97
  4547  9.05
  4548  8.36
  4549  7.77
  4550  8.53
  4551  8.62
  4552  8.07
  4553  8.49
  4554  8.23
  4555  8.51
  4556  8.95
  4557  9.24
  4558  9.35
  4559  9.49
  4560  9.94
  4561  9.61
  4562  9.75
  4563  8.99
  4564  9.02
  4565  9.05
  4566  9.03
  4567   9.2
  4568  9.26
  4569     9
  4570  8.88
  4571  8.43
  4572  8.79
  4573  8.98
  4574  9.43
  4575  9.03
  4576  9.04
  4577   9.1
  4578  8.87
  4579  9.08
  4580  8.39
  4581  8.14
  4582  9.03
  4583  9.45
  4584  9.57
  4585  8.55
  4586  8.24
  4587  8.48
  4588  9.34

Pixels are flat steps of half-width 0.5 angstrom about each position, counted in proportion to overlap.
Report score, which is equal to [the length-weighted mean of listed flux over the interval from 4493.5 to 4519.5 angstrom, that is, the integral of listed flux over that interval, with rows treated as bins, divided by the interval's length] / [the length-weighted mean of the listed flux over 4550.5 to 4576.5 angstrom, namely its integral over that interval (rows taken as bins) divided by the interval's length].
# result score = 0.97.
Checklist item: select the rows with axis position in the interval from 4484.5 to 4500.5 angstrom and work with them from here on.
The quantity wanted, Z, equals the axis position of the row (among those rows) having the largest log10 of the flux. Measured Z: 4499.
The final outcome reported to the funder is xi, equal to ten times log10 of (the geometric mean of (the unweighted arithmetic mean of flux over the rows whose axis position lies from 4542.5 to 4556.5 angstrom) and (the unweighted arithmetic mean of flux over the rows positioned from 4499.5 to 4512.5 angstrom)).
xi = 9.39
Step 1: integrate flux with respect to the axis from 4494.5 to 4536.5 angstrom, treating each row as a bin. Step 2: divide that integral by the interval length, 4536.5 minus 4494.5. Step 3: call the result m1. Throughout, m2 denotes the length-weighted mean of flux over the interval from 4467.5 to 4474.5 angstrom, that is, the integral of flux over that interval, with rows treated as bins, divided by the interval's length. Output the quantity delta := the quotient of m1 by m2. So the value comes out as 1.01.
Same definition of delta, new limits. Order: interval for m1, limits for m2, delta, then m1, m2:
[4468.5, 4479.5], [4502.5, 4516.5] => 0.94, 8.44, 8.93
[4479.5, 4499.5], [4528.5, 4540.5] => 1.06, 8.51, 8.03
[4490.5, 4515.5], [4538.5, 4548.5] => 1.01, 8.79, 8.71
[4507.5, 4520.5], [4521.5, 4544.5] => 1.08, 8.83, 8.20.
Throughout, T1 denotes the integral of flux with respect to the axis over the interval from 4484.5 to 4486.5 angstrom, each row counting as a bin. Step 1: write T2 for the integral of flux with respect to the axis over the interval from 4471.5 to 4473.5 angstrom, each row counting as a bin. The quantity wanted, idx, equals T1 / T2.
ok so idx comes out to 0.99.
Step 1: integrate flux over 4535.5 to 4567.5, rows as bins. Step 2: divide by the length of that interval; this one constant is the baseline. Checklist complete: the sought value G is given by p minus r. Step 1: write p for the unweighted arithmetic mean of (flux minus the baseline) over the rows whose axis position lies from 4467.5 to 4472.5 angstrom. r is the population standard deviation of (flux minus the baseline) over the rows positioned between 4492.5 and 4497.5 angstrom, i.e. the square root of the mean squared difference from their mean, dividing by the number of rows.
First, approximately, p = -0.58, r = 0.49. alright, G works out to -1.1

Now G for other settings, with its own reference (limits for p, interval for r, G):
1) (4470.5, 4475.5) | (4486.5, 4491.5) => -0.8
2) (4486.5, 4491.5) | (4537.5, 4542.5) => -0.3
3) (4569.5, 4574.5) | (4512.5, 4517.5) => -0.1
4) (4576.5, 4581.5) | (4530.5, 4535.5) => -0.4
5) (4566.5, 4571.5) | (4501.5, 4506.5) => -0.1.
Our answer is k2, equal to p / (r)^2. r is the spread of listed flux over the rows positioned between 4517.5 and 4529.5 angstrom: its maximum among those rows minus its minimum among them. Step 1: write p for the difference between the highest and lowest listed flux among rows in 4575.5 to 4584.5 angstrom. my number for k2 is 0.2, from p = 1.4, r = 2.74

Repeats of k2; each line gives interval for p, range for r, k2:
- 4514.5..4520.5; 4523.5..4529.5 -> 0.2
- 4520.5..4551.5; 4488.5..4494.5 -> 1.6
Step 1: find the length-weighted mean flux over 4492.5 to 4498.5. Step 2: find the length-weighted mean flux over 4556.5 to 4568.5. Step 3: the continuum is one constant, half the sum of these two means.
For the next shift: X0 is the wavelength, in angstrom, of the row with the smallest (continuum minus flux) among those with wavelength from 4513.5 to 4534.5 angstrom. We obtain 4520 angstrom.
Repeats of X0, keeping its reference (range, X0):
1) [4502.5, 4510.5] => 4510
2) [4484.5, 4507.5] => 4499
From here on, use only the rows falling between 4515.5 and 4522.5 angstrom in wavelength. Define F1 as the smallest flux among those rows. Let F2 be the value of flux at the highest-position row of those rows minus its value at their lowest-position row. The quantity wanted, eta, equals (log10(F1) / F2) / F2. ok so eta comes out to 4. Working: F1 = 8.42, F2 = -0.5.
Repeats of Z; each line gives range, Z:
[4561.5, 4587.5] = 4562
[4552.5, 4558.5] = 4558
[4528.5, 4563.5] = 4560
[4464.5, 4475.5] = 4474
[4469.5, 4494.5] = 4488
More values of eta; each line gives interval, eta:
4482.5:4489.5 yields 6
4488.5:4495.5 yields 9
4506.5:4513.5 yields 8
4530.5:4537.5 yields 1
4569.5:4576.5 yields 36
